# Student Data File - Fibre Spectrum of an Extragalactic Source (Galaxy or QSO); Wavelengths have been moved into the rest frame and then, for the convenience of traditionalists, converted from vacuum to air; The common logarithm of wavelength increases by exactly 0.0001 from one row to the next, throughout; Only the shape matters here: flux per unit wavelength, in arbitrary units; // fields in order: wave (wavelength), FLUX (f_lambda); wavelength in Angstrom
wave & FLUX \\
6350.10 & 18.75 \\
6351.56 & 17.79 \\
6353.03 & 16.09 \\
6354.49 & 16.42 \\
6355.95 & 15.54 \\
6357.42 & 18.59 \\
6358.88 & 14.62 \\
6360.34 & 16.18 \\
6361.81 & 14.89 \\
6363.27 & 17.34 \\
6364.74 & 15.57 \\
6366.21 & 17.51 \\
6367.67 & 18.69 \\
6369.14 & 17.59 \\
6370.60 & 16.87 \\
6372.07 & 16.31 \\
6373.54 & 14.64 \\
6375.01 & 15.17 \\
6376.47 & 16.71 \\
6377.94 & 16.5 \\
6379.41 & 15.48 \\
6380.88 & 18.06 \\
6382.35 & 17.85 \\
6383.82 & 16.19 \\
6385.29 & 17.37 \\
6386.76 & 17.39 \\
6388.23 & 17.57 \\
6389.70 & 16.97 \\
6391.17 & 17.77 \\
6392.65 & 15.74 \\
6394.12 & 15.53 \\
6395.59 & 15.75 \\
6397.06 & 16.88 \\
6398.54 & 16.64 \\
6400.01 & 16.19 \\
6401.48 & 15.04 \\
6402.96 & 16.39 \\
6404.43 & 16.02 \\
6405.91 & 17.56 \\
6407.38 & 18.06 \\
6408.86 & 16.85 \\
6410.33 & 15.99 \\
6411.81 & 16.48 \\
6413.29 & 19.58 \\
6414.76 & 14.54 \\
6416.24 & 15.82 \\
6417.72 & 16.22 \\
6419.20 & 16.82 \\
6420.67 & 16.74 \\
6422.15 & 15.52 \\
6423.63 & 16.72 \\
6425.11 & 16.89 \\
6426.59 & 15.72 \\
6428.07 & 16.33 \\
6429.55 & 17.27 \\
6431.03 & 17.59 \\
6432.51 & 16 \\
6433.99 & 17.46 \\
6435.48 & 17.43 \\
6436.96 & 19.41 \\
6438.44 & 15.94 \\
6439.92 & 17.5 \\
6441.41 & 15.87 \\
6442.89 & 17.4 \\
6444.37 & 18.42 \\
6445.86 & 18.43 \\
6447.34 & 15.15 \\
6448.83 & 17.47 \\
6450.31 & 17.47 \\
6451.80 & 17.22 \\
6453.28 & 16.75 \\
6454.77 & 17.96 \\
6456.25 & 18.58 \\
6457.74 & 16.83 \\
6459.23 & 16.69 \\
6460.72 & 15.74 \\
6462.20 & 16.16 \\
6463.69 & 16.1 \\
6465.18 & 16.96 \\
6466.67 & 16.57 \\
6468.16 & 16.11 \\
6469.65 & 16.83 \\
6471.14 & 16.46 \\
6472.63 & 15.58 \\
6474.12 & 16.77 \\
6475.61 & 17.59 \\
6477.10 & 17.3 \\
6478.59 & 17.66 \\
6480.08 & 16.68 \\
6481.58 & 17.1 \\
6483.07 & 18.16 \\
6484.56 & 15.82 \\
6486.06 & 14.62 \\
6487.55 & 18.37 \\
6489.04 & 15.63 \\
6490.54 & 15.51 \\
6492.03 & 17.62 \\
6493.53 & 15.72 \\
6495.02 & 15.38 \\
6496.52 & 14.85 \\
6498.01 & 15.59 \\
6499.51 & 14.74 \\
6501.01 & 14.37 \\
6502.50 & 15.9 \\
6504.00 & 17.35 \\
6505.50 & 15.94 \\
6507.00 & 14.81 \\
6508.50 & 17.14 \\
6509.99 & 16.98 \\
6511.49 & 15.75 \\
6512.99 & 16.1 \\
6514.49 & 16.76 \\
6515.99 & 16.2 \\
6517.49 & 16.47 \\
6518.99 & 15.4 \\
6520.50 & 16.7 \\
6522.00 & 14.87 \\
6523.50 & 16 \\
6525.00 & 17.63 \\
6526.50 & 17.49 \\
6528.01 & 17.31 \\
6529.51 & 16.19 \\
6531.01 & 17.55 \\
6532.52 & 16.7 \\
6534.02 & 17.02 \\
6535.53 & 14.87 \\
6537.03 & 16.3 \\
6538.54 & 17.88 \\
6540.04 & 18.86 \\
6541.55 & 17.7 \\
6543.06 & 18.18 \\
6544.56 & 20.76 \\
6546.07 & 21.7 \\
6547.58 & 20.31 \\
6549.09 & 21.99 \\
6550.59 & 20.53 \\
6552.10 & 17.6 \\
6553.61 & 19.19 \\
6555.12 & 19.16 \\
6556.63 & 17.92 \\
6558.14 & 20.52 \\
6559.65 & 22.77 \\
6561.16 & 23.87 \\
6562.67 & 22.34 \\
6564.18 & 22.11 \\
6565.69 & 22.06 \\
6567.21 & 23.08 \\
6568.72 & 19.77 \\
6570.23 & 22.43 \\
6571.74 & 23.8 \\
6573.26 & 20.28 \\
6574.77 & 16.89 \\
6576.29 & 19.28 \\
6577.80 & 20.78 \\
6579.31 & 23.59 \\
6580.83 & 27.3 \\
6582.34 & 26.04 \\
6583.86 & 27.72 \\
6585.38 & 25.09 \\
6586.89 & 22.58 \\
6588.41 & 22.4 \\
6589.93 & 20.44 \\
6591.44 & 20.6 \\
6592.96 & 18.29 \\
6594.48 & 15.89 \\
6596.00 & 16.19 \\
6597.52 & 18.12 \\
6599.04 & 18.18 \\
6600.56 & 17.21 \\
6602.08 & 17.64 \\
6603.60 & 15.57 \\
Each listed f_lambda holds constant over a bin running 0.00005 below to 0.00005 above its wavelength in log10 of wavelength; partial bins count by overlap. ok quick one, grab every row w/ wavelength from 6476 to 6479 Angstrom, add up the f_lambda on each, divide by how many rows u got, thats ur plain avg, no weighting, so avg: 17.5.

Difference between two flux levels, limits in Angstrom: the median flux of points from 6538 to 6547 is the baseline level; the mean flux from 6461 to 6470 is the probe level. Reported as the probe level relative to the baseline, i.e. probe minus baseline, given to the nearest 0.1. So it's -2.1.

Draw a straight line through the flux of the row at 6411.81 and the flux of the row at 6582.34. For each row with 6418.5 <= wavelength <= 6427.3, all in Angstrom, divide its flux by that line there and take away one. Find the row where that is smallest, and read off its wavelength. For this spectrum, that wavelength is 6426.59 Angstrom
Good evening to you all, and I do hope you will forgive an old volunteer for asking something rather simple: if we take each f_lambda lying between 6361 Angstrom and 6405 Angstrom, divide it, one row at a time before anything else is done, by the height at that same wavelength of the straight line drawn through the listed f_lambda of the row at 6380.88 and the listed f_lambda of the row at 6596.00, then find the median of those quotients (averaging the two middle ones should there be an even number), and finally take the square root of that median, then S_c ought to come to 0.96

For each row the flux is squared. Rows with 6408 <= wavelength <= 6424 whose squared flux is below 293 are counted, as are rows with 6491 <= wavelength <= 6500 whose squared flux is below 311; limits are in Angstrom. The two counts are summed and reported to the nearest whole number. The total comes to 16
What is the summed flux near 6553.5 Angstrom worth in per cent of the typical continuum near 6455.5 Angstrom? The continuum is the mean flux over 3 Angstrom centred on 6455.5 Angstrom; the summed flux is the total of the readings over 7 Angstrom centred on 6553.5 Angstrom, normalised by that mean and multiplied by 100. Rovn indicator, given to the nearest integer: 517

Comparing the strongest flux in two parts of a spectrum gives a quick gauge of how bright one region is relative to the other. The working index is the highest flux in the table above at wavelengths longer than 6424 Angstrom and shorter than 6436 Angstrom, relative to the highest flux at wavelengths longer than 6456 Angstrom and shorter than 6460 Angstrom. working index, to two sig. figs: 0.95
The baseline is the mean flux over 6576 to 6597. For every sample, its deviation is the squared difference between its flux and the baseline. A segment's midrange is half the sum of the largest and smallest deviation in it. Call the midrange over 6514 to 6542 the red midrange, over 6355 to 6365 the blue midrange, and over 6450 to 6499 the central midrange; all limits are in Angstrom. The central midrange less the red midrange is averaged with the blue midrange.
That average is 17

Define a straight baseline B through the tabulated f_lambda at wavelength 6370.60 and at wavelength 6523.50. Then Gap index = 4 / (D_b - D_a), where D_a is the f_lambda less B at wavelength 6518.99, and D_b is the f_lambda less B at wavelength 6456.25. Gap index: 1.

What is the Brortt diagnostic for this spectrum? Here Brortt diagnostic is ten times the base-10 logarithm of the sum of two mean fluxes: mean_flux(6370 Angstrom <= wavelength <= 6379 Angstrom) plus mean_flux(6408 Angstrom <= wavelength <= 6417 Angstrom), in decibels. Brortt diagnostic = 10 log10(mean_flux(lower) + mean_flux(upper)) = 15.1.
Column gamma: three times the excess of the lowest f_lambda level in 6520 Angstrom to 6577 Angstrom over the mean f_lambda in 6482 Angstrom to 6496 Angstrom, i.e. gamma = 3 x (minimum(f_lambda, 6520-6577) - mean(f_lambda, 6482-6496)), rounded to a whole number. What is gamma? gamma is -4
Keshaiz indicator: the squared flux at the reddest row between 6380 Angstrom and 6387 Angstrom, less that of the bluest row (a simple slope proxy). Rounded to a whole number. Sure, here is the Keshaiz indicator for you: -24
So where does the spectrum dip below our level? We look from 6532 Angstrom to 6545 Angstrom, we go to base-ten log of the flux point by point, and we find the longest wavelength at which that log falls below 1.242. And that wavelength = 6537.03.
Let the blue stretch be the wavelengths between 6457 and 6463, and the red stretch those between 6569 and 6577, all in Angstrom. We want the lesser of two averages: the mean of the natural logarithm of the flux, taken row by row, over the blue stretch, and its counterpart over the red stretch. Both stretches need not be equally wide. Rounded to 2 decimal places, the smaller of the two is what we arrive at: 2.79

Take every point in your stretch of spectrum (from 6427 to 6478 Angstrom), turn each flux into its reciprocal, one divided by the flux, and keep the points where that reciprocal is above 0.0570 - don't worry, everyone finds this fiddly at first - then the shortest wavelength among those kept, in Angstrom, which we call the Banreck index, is 6428.07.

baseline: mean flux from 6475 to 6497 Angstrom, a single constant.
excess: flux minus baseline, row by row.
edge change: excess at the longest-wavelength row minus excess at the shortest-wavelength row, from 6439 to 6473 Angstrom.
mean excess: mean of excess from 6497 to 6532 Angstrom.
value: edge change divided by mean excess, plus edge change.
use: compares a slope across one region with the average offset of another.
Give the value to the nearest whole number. 4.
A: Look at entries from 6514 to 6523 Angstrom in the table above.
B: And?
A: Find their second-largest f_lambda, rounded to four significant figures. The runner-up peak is 16.70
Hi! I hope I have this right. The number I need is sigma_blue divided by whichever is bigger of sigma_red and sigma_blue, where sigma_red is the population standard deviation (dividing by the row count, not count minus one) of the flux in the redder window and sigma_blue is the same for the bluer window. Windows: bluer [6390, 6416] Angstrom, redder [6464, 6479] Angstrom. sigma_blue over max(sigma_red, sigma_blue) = 1.0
